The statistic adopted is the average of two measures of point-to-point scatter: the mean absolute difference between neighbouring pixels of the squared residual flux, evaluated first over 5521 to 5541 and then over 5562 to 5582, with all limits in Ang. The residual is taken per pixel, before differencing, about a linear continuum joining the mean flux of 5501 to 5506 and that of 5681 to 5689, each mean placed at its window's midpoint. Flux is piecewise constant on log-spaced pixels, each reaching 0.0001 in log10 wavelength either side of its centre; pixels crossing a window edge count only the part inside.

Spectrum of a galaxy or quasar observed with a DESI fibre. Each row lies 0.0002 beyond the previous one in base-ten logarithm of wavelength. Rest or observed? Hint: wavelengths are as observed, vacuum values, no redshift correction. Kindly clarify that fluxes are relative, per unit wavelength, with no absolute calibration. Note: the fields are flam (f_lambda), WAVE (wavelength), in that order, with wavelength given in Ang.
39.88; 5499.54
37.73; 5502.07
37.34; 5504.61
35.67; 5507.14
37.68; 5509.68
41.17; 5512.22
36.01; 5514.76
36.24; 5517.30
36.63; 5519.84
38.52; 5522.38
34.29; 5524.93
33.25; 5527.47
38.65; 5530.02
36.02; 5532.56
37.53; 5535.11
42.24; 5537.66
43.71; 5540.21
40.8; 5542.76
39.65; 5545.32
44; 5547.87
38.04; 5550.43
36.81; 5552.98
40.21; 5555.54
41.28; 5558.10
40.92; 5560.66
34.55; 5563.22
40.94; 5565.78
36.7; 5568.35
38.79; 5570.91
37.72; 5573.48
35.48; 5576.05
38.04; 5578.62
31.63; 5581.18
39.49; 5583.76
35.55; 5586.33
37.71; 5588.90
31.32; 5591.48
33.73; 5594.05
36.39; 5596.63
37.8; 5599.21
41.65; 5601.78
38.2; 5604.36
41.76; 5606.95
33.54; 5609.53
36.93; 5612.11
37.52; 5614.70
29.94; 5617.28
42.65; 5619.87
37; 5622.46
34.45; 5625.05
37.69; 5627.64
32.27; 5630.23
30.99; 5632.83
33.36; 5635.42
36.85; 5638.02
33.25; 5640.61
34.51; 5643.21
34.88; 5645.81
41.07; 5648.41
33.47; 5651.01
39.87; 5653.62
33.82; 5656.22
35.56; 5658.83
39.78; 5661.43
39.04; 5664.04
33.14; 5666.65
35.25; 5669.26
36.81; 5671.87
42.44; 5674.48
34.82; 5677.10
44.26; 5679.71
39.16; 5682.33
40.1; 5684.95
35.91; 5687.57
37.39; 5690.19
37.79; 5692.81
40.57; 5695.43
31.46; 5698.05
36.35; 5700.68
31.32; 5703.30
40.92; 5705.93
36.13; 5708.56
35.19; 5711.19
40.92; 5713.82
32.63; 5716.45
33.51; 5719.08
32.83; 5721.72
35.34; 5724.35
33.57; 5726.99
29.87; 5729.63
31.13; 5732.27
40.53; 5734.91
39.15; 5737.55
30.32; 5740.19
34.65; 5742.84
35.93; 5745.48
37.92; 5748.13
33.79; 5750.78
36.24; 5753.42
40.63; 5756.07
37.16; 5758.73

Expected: 10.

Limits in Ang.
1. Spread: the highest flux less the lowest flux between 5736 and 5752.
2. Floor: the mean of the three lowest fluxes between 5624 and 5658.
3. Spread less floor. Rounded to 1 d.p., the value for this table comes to -23.3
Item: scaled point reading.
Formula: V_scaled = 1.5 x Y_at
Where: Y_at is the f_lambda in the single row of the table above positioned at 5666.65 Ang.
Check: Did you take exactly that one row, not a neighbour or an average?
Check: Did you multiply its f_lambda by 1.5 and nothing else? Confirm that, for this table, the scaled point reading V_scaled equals 49.7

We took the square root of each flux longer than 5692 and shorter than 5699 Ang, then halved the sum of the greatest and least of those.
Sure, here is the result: 5.99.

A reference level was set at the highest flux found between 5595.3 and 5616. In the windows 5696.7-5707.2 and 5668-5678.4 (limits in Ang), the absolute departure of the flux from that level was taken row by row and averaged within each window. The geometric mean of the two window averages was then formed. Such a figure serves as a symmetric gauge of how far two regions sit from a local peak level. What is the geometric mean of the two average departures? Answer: 5.7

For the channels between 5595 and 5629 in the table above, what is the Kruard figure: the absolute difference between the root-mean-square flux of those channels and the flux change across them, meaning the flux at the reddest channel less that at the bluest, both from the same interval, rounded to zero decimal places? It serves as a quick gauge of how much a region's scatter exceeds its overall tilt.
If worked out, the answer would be 36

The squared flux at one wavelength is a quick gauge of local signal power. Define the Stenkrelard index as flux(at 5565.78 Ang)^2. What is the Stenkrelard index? 1676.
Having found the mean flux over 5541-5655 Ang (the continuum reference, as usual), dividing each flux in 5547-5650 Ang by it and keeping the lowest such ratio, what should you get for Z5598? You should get 0.808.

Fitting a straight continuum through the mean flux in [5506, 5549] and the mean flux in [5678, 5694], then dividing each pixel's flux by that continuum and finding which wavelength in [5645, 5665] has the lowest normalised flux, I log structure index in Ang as 5651.01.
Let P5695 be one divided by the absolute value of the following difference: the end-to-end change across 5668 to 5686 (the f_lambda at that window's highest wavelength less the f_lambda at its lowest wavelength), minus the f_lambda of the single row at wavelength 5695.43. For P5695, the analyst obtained 0.028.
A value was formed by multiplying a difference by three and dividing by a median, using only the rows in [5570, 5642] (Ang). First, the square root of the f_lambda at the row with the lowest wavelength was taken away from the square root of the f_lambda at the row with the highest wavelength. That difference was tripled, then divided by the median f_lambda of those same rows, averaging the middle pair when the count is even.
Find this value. -0.04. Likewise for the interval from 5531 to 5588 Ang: 0.00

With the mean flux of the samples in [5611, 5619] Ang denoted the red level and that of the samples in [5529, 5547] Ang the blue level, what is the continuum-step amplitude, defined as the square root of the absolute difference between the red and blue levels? 2.2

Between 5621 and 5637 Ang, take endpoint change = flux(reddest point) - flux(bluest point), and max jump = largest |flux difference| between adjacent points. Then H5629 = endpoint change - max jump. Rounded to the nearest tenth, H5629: -9.1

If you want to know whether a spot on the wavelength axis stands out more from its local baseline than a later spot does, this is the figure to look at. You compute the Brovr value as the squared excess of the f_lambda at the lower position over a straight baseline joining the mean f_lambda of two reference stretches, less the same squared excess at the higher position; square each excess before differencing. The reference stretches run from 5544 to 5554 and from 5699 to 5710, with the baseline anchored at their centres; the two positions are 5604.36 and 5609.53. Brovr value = -22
